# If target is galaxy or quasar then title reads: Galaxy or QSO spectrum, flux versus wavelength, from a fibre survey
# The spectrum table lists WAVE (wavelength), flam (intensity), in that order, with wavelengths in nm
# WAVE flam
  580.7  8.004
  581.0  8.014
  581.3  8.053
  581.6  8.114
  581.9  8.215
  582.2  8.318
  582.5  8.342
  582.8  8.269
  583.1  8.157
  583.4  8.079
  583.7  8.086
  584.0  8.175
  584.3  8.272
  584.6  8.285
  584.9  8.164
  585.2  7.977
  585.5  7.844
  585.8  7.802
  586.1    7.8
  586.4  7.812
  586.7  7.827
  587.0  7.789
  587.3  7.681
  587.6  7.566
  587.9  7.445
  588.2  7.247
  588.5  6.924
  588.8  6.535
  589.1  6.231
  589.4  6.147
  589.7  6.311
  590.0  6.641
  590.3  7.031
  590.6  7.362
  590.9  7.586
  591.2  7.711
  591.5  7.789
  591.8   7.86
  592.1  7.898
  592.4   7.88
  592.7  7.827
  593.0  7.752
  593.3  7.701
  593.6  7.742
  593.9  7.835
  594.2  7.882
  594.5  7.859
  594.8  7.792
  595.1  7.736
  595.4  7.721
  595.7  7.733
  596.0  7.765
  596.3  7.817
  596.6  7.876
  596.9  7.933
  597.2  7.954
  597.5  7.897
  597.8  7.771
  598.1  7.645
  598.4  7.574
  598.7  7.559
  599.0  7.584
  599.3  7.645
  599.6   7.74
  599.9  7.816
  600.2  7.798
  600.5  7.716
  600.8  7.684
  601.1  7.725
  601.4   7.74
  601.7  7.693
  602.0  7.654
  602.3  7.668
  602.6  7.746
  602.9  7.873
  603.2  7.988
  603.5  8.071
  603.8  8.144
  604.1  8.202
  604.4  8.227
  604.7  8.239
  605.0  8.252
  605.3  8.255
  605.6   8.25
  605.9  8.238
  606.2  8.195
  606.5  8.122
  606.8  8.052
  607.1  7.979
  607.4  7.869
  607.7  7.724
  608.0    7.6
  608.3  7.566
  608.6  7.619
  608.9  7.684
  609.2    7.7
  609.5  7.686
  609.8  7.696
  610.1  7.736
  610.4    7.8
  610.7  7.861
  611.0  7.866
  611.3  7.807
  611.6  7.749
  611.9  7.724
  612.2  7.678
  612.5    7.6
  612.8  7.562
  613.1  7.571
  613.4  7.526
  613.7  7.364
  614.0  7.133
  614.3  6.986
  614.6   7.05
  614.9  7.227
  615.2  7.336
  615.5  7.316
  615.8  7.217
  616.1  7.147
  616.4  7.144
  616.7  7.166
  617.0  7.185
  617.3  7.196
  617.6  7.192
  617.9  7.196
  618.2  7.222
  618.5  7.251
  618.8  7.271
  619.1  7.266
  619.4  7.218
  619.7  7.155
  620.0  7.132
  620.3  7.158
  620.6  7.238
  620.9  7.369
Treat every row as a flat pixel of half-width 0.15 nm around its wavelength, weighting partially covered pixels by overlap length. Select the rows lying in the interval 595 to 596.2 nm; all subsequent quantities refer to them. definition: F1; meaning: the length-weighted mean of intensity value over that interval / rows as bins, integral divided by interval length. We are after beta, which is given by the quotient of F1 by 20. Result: 0.387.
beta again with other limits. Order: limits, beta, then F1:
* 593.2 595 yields 0.390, 7.8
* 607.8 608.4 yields 0.380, 7.6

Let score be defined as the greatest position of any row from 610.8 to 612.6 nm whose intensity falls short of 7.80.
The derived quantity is 612.5 nm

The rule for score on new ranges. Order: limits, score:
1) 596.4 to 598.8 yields 598.7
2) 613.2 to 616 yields 615.8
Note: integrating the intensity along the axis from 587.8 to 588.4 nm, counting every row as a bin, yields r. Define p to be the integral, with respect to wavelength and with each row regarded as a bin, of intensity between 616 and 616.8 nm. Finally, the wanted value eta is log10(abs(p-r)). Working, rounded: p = 5.7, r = 4.4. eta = 0.1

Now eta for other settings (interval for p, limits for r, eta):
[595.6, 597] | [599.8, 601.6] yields 0.5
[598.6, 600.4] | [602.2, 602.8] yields 1.0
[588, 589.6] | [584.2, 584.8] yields 0.8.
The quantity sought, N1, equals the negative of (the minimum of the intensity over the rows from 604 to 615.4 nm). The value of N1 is -7.0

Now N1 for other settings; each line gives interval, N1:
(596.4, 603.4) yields -7.6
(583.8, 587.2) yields -7.8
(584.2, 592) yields -6.1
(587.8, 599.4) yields -6.1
